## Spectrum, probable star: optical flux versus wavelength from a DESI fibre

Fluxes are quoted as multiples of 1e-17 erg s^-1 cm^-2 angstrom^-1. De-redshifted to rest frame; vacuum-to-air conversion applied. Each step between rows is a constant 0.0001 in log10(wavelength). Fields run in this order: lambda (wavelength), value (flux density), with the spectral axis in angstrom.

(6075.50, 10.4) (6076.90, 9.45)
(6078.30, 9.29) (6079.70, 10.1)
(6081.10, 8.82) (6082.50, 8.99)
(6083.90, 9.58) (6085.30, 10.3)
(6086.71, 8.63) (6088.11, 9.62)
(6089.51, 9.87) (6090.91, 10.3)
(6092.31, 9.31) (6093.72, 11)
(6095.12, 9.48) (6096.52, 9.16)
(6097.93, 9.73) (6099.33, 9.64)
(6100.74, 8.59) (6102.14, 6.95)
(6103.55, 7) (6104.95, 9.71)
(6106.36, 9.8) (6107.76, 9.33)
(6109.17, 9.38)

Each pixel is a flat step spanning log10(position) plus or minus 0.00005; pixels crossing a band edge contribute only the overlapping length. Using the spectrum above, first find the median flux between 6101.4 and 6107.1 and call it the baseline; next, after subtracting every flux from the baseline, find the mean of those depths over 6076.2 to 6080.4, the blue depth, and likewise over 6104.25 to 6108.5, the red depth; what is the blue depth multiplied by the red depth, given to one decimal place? 1.6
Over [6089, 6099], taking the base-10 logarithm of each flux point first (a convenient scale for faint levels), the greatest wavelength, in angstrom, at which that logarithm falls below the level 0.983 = 6096.52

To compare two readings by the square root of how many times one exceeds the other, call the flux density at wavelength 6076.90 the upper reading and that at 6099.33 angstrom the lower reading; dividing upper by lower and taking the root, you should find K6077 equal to 0.99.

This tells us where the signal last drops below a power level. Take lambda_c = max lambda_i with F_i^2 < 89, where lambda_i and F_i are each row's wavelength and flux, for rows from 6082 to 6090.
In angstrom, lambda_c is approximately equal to 6086.71 angstrom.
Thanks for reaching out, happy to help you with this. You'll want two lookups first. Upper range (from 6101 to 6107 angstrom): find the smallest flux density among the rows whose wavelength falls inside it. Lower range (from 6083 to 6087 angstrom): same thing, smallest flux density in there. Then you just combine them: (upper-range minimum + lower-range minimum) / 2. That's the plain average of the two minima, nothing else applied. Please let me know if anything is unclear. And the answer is 7.79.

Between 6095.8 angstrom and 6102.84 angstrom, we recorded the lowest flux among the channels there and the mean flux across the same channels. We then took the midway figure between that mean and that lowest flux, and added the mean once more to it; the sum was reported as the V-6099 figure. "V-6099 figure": 16.7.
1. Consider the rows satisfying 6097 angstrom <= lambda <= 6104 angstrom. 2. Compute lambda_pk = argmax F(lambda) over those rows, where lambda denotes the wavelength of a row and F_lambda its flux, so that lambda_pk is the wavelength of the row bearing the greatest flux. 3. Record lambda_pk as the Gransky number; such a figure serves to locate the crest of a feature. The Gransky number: 6097.93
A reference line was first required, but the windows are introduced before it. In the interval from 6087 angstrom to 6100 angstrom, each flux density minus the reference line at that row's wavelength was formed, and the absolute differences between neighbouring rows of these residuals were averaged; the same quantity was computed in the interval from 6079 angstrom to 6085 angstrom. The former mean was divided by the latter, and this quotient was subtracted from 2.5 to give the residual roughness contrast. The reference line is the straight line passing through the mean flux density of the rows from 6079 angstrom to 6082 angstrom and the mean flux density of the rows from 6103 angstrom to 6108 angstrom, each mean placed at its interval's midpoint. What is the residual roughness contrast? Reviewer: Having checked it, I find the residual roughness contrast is 1.44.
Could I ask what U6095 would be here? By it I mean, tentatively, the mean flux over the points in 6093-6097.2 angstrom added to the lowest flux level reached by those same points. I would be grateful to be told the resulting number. 19.0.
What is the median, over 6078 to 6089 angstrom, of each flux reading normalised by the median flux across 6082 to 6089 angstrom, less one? -0.02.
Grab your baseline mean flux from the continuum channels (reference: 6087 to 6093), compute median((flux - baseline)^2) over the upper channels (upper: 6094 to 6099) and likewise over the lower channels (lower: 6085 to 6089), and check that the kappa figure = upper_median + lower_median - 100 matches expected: -99.6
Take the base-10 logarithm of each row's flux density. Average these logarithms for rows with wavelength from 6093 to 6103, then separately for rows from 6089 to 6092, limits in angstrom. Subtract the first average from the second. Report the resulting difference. 0.04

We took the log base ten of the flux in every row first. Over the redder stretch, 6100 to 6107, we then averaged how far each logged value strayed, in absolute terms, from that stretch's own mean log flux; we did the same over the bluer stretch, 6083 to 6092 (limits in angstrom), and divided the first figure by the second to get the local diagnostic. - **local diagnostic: 3.1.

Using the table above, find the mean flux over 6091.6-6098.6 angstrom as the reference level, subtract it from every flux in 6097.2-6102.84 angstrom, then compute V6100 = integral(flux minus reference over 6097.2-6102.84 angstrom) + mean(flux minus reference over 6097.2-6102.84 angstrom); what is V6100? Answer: -6.7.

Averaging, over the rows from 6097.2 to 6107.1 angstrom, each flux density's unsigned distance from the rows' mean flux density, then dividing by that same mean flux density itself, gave 0.123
